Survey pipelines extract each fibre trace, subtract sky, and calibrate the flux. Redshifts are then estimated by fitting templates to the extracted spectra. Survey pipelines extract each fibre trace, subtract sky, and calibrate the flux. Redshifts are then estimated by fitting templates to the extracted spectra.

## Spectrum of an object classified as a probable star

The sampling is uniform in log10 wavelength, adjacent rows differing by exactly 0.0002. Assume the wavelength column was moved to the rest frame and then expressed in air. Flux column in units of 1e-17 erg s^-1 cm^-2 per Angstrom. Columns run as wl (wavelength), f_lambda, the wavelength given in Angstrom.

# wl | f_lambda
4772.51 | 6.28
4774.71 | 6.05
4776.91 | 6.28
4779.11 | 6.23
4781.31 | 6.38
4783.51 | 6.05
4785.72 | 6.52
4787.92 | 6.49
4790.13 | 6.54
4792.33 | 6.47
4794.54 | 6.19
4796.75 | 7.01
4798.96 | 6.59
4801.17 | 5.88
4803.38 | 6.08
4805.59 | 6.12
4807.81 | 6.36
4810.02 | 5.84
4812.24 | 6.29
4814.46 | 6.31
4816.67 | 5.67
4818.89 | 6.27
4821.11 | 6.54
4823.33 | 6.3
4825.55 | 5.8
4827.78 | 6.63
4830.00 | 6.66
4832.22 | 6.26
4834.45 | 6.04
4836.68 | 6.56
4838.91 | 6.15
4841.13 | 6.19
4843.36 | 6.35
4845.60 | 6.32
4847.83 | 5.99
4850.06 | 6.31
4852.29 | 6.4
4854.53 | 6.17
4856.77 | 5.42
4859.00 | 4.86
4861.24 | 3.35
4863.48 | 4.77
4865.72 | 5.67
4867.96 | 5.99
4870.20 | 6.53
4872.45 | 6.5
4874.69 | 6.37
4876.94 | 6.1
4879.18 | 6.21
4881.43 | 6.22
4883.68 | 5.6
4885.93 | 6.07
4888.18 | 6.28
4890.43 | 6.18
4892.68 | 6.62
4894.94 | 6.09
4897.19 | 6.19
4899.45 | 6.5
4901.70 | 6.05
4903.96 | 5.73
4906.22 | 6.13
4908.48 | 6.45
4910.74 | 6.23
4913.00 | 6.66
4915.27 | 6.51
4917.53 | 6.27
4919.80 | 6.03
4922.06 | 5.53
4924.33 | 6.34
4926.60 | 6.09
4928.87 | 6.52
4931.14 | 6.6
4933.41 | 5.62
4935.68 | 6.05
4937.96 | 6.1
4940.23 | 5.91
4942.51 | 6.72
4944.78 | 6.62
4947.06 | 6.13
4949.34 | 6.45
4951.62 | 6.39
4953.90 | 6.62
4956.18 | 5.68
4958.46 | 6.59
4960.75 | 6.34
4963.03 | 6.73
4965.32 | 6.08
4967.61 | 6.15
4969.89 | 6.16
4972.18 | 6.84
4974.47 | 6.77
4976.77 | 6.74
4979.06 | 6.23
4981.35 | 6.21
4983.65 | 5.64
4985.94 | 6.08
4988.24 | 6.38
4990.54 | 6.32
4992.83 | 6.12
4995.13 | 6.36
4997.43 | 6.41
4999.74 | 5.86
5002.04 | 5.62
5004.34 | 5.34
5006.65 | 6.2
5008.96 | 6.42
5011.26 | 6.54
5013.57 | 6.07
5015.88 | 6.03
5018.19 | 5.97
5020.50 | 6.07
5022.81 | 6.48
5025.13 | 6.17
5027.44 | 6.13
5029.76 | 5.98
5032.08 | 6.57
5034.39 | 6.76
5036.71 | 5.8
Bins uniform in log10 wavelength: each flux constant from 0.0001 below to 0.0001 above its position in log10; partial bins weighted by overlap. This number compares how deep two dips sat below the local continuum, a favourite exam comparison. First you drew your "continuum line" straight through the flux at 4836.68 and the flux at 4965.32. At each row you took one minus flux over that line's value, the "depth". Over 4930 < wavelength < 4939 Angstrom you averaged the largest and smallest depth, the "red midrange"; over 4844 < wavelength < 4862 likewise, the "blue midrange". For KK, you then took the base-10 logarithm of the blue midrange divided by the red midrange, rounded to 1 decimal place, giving 1.2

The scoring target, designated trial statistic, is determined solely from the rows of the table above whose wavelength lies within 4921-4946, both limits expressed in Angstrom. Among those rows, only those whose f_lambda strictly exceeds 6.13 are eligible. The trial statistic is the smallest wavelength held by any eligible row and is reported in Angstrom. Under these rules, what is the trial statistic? 4924.33 Angstrom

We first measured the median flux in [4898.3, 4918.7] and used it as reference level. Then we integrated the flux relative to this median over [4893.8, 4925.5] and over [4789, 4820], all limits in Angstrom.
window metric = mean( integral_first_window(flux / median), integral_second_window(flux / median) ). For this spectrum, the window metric 31.1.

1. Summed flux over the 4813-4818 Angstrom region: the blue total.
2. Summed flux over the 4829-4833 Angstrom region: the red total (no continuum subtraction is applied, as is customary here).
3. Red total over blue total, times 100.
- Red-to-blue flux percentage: 108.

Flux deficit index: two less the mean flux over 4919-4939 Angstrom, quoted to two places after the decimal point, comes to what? -4.10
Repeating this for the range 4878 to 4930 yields -4.20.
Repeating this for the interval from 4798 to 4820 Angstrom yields -4.14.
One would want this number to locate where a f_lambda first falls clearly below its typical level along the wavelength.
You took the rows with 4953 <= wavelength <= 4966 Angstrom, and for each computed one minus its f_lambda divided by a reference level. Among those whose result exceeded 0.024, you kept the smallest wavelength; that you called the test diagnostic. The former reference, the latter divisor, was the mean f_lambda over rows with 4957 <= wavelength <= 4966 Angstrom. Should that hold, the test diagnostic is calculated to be 4956.18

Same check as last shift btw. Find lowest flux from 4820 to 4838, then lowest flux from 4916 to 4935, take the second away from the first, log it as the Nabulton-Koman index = 0.3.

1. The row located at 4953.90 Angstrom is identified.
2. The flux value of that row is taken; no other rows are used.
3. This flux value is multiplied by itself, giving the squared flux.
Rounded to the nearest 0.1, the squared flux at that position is 43.8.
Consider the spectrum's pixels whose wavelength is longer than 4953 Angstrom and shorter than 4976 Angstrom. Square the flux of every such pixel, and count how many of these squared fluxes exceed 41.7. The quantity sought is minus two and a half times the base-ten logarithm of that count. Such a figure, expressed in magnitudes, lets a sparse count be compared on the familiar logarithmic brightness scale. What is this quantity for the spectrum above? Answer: -1.7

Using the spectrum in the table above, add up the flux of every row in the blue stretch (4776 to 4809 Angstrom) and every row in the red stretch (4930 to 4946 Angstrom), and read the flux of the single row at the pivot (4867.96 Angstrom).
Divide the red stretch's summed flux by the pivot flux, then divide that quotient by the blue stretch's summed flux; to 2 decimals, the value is 0.08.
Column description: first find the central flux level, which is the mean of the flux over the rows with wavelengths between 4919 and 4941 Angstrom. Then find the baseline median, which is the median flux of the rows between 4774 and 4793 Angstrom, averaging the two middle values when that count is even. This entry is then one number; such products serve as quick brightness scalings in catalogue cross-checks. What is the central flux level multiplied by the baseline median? 38.8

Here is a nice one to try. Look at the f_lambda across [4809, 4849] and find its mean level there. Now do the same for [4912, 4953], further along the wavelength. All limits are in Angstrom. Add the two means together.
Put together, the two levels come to 12.5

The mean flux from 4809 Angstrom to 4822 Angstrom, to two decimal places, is 6.15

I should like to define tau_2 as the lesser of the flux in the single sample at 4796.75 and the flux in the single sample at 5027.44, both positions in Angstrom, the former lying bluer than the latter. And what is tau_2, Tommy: 6.13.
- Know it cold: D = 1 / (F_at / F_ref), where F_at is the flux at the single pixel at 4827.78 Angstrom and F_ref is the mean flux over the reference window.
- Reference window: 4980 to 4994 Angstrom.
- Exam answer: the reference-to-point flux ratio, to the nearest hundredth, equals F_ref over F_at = 0.92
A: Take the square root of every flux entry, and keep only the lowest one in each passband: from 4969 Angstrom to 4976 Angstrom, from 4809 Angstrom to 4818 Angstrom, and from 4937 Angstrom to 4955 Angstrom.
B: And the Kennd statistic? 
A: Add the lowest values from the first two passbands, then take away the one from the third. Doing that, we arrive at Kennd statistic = 2.43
